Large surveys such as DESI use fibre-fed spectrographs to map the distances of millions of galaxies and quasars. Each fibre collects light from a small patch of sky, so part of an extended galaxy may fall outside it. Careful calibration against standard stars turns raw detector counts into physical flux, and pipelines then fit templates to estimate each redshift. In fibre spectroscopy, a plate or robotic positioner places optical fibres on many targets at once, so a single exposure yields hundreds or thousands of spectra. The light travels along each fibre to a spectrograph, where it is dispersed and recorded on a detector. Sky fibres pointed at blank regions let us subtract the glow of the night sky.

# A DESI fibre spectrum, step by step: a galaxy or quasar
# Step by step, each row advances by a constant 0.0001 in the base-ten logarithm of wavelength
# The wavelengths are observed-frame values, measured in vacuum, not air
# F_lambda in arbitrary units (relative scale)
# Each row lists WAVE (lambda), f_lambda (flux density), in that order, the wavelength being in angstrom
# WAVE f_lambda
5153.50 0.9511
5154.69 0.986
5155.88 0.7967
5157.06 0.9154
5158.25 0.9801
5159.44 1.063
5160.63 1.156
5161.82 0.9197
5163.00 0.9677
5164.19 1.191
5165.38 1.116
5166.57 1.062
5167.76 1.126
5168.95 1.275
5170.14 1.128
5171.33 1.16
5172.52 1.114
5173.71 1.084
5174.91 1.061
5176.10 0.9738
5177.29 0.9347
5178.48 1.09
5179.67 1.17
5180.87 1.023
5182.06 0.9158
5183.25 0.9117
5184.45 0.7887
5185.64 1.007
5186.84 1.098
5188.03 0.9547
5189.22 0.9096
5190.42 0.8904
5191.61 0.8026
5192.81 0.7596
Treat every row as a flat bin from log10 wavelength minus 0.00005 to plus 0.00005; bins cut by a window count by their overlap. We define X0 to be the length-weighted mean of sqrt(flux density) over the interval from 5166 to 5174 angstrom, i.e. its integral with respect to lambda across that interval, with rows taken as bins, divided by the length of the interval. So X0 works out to 1.07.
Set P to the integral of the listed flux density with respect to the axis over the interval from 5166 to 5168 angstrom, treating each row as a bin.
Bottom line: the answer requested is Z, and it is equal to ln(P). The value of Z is 0.78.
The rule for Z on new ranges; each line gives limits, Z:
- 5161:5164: 1.09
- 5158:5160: 0.72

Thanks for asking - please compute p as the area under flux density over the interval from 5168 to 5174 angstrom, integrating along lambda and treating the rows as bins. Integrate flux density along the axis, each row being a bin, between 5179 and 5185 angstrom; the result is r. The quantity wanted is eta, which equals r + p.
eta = 12.7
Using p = 6.93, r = 5.78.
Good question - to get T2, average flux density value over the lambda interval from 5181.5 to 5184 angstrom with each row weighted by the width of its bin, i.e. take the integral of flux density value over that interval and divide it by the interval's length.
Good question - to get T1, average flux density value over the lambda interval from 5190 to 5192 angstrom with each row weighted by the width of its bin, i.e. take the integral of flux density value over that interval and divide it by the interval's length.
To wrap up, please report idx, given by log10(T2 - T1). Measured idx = -1.3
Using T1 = 0.85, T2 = 0.91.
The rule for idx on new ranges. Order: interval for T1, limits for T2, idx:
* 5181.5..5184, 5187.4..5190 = -1.6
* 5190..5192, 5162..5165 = -0.7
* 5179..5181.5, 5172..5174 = -2.1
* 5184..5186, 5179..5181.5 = -0.7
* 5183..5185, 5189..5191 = -1.2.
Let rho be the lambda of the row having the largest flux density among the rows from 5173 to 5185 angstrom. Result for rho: 5179.67 angstrom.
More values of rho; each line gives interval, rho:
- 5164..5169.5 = 5168.95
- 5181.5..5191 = 5186.84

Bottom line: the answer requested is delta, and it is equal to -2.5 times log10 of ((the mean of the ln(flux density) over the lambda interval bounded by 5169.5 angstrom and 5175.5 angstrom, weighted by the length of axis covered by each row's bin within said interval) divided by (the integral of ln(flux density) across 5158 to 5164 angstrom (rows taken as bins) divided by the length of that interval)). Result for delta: -1.5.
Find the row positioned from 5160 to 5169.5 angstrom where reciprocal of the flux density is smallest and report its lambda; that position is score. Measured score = 5168.95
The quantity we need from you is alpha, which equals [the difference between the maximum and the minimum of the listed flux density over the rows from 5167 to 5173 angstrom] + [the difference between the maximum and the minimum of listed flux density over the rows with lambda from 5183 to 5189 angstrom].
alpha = 0.47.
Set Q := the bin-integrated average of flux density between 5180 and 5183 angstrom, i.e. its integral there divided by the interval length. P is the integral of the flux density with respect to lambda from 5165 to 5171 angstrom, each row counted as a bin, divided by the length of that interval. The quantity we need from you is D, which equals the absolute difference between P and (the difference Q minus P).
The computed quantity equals 1.31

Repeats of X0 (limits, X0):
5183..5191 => 0.97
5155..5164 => 0.99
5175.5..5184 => 1.00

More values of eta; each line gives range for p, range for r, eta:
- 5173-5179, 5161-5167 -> 12.5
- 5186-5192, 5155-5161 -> 11.5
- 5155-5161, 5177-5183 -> 12.0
